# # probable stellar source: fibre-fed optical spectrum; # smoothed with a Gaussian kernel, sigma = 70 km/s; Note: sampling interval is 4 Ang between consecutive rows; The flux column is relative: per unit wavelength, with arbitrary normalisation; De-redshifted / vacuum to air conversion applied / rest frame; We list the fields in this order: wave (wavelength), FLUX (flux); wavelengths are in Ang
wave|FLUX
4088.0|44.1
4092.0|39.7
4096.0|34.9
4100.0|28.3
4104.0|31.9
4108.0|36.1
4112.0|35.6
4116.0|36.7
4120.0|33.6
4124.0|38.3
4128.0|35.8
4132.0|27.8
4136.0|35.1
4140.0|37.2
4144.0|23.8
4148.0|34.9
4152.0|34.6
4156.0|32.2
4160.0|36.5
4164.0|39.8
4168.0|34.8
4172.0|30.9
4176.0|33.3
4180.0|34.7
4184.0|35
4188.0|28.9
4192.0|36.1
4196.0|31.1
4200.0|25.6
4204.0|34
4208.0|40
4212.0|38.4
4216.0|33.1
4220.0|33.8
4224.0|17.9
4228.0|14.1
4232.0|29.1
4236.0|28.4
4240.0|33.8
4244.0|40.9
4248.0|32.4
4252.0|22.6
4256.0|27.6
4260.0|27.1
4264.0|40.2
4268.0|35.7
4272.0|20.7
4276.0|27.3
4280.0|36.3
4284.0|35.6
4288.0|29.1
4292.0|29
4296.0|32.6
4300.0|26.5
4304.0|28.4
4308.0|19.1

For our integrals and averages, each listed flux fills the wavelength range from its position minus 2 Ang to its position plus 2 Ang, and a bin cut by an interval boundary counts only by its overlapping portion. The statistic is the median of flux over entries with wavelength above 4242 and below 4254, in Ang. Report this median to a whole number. 32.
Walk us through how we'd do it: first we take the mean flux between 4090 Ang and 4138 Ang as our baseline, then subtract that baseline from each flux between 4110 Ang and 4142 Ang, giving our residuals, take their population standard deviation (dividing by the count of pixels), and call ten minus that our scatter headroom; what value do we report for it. 7.0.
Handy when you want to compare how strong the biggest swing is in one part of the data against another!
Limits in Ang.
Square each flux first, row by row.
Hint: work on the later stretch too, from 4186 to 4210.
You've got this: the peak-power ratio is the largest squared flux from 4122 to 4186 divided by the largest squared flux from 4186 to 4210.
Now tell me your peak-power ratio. 0.990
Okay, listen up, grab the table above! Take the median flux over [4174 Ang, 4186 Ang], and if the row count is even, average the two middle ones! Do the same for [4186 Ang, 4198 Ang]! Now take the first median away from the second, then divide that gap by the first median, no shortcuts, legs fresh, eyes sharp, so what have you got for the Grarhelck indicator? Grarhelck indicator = -0.10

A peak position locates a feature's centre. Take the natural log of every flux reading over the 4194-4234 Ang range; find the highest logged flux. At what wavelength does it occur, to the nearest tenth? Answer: 4208.0 Ang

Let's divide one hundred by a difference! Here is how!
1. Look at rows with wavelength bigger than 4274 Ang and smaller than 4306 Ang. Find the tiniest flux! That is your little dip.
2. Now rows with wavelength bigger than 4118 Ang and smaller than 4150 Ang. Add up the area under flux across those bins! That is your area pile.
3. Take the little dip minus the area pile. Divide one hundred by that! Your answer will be -0.0962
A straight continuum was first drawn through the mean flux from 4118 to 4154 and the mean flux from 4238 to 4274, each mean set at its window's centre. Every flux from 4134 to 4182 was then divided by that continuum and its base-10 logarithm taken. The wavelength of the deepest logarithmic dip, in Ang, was 4144.0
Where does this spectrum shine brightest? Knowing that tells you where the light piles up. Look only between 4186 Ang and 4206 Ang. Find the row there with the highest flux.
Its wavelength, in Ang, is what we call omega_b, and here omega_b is 4192.0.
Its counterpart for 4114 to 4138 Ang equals 4124.0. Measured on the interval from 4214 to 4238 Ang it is 4220.0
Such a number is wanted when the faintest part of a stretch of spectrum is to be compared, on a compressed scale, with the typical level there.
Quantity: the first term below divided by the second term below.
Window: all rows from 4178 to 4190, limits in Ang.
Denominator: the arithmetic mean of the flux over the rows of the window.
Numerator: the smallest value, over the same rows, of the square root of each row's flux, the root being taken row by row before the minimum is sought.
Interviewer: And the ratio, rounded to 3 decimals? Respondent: 0.164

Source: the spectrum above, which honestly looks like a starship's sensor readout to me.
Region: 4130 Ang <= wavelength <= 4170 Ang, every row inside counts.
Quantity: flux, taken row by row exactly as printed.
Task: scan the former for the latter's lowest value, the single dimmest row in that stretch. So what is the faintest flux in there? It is 23.8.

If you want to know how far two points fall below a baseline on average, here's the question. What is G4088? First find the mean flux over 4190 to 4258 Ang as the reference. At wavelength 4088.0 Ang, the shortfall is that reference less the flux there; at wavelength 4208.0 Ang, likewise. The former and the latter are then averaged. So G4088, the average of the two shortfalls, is -12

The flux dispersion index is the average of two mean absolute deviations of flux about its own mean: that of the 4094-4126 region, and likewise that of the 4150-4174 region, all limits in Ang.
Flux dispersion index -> 2.3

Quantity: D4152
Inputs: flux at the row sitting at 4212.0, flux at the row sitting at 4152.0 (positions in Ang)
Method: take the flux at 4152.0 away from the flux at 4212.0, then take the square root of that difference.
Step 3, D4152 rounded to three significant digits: 1.95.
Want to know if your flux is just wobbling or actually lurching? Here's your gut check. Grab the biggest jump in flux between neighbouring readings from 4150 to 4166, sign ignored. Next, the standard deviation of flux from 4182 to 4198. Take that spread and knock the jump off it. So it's -1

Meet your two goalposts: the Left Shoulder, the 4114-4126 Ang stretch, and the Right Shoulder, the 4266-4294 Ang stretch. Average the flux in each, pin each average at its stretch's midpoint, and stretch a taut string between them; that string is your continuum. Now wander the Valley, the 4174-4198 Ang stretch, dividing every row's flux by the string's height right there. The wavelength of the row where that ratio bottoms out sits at 4188.0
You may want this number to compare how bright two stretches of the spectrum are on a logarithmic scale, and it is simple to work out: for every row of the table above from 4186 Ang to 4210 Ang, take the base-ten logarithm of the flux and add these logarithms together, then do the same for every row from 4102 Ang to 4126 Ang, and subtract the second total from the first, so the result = -0.23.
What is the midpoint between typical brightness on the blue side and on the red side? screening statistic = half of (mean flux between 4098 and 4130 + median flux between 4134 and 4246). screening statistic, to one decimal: 34.2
